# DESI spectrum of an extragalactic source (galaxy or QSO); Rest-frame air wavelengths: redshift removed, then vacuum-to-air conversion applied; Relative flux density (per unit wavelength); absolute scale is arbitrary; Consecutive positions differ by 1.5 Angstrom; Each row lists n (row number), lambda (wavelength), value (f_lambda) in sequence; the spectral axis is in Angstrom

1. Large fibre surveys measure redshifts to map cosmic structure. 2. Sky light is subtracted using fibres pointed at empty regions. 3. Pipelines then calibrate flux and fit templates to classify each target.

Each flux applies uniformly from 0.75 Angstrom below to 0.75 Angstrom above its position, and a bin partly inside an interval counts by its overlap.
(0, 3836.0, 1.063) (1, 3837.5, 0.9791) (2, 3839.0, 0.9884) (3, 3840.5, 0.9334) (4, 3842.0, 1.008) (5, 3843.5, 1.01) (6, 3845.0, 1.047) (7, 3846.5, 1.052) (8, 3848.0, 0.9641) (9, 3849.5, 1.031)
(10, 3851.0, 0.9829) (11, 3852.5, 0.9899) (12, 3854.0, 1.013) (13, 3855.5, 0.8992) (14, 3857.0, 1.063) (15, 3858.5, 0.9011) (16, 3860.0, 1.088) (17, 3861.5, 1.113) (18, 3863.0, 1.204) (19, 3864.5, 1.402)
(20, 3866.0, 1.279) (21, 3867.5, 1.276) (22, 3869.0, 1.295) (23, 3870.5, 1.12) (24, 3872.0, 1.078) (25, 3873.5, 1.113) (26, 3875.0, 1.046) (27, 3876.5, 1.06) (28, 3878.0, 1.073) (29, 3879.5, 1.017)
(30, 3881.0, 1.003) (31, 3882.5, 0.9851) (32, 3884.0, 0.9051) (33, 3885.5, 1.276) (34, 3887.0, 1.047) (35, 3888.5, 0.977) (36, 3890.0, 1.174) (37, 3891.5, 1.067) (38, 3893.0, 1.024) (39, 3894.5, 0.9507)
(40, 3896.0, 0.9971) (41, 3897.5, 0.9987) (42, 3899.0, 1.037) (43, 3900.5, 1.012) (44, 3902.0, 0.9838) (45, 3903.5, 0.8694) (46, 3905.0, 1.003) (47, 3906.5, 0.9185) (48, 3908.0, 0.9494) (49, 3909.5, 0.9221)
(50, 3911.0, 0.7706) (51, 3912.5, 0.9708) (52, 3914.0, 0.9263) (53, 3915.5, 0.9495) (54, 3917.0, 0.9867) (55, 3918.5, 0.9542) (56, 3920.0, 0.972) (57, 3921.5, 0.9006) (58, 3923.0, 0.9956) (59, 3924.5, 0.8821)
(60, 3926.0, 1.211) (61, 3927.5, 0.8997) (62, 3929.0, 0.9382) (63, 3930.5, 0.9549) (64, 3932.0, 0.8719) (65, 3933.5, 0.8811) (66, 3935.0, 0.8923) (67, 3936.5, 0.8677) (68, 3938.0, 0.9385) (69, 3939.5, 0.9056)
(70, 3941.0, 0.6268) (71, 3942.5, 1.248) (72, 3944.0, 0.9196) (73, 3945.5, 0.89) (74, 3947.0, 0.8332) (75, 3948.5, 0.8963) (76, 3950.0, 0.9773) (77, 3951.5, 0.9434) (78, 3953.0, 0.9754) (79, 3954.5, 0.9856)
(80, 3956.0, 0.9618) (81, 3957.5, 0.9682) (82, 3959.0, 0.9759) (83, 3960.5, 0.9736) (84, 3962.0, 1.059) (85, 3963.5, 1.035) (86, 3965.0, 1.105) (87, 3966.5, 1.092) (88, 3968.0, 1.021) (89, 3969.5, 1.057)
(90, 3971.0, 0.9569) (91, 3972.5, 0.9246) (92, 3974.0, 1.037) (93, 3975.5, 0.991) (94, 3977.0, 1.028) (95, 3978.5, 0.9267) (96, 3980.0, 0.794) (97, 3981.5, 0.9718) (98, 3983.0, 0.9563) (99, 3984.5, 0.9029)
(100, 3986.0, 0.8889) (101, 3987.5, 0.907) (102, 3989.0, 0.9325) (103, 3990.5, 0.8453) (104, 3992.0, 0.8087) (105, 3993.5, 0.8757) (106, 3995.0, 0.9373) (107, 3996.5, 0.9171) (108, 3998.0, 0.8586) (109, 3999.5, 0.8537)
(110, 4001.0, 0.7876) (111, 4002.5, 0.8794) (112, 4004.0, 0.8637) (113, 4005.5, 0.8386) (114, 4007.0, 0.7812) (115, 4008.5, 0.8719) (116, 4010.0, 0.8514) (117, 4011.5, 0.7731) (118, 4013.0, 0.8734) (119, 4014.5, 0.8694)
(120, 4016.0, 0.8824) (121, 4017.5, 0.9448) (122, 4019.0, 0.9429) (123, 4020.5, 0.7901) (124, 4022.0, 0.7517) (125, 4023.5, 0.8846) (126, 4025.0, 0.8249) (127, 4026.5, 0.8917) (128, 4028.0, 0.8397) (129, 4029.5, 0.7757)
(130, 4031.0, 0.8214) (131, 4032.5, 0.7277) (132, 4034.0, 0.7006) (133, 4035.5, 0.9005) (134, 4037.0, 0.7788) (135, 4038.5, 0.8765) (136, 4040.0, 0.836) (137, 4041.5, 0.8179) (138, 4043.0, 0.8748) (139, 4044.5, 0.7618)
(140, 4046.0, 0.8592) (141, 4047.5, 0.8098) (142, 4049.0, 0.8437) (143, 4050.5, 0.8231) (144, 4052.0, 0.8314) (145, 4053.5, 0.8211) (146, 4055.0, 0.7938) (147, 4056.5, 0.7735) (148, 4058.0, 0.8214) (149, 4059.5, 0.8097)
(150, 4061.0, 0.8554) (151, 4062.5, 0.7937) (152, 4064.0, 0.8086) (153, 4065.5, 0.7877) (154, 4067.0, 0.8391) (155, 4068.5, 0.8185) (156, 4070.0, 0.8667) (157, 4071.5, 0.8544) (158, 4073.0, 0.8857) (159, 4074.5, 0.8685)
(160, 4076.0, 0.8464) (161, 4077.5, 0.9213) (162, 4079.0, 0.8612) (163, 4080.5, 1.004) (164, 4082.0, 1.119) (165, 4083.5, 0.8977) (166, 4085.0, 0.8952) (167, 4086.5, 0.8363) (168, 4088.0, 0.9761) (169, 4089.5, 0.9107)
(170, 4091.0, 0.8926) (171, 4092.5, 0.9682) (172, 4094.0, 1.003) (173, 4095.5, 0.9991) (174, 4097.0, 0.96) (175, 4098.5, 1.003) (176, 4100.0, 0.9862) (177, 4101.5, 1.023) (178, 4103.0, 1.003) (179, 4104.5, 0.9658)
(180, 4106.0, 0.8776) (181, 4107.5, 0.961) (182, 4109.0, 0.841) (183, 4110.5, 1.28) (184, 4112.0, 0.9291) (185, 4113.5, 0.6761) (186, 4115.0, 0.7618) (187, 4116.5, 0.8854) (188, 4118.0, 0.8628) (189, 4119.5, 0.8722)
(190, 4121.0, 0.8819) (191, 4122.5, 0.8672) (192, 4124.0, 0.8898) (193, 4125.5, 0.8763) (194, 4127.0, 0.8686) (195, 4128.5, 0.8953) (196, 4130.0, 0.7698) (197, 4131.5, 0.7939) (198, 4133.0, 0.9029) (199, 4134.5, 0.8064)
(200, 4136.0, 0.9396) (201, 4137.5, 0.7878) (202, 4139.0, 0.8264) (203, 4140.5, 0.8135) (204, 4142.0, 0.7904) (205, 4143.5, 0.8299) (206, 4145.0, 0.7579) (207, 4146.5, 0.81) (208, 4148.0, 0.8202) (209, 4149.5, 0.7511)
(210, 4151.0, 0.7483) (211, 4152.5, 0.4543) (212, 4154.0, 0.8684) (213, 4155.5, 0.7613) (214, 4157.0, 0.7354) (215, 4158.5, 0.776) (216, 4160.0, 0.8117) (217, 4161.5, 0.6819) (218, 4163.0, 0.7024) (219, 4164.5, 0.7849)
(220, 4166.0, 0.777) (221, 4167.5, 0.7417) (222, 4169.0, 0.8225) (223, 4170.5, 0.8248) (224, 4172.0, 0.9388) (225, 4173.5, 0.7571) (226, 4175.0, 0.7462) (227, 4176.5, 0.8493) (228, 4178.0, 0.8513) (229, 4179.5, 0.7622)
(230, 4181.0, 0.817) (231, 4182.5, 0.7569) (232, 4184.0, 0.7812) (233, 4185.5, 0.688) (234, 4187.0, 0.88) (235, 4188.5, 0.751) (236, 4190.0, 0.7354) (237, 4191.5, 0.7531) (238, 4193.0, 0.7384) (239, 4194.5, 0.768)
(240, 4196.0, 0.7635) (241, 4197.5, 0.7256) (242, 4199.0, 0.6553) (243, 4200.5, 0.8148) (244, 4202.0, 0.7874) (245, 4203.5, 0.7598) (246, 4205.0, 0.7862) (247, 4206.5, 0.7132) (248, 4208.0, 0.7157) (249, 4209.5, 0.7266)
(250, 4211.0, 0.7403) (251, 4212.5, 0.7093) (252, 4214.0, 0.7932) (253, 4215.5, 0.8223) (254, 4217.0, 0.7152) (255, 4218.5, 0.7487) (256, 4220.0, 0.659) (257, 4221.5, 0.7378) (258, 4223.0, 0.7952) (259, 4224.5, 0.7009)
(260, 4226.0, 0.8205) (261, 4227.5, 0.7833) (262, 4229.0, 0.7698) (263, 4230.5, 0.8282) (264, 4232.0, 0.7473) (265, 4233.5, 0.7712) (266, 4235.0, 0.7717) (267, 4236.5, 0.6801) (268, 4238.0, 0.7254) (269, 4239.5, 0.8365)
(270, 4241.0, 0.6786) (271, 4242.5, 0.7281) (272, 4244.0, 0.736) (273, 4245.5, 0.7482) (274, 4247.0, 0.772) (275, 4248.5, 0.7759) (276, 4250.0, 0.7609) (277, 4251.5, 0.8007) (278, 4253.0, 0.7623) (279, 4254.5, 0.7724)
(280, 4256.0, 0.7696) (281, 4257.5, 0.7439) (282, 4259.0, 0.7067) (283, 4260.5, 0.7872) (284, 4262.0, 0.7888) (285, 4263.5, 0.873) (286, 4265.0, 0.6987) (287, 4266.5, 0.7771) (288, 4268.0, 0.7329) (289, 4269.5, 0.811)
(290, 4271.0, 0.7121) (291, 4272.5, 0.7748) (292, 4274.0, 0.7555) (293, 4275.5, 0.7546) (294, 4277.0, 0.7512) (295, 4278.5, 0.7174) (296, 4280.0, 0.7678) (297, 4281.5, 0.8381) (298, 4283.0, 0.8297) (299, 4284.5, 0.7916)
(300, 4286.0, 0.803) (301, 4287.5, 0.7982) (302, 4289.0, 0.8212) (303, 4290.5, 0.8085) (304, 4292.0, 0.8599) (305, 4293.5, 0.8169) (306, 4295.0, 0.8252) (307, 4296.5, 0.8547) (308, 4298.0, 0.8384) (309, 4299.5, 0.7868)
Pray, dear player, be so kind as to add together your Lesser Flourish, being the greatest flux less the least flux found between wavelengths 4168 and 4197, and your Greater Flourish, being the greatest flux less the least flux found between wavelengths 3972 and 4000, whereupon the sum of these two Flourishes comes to 0.5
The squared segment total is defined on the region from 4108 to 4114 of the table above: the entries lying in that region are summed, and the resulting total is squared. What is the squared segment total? 14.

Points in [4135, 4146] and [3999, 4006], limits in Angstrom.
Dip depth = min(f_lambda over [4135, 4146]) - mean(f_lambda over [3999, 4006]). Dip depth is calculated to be -0.087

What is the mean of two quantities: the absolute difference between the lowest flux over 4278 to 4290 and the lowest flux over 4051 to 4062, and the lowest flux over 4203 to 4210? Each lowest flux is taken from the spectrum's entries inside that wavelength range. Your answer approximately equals 0.385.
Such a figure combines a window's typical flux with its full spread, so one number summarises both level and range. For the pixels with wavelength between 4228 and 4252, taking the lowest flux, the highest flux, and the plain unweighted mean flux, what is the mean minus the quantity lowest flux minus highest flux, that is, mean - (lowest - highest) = 0.92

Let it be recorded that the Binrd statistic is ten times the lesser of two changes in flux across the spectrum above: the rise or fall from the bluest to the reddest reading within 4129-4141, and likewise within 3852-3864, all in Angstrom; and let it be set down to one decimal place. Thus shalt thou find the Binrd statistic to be 0.4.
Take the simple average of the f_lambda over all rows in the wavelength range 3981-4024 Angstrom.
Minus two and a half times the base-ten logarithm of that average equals 0.15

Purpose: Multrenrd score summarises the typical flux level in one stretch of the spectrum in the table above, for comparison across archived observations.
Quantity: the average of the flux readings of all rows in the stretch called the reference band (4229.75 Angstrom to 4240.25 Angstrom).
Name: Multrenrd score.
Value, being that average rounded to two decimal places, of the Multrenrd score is 0.77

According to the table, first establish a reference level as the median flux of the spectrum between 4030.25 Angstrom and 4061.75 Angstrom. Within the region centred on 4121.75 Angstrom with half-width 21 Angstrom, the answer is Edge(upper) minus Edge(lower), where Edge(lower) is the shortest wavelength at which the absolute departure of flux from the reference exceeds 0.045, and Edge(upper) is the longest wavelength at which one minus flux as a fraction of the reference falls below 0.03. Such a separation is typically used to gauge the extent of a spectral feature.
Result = 39.0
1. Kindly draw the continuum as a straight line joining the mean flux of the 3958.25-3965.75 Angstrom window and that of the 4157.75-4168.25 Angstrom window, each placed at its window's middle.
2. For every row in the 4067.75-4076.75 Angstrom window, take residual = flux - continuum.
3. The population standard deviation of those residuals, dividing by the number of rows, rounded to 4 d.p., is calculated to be 0.0227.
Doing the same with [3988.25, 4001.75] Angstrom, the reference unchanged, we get 0.0480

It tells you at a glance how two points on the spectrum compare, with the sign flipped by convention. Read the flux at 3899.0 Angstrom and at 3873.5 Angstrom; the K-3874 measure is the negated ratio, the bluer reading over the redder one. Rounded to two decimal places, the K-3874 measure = -1.07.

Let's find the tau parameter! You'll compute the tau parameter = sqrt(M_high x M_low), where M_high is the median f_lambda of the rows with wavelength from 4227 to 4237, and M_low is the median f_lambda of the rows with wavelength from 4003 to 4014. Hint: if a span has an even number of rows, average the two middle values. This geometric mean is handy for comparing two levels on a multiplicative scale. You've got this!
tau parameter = 0.810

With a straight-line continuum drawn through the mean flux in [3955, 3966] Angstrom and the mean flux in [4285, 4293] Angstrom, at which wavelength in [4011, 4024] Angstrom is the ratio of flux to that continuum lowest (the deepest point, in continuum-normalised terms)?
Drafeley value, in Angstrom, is 4022.0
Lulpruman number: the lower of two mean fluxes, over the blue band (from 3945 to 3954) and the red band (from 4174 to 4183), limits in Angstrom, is 0.80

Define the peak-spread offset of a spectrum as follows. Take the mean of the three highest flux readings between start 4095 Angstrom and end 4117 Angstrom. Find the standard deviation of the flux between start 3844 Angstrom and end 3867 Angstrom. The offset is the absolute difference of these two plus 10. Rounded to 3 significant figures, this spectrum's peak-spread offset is 11.0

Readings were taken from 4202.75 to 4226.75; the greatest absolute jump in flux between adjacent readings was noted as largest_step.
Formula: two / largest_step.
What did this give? 17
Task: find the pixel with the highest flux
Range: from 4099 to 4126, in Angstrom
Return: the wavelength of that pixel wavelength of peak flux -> 4110.5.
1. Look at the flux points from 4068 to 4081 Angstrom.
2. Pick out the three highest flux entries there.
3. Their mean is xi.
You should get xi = 0.94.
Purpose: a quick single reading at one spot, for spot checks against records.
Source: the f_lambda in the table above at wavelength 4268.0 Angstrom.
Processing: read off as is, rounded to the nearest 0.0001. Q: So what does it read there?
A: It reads 0.7329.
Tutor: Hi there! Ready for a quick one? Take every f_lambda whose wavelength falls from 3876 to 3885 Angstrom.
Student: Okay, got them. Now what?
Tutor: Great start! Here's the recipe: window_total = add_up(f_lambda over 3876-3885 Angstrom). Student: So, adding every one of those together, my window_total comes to 6.0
